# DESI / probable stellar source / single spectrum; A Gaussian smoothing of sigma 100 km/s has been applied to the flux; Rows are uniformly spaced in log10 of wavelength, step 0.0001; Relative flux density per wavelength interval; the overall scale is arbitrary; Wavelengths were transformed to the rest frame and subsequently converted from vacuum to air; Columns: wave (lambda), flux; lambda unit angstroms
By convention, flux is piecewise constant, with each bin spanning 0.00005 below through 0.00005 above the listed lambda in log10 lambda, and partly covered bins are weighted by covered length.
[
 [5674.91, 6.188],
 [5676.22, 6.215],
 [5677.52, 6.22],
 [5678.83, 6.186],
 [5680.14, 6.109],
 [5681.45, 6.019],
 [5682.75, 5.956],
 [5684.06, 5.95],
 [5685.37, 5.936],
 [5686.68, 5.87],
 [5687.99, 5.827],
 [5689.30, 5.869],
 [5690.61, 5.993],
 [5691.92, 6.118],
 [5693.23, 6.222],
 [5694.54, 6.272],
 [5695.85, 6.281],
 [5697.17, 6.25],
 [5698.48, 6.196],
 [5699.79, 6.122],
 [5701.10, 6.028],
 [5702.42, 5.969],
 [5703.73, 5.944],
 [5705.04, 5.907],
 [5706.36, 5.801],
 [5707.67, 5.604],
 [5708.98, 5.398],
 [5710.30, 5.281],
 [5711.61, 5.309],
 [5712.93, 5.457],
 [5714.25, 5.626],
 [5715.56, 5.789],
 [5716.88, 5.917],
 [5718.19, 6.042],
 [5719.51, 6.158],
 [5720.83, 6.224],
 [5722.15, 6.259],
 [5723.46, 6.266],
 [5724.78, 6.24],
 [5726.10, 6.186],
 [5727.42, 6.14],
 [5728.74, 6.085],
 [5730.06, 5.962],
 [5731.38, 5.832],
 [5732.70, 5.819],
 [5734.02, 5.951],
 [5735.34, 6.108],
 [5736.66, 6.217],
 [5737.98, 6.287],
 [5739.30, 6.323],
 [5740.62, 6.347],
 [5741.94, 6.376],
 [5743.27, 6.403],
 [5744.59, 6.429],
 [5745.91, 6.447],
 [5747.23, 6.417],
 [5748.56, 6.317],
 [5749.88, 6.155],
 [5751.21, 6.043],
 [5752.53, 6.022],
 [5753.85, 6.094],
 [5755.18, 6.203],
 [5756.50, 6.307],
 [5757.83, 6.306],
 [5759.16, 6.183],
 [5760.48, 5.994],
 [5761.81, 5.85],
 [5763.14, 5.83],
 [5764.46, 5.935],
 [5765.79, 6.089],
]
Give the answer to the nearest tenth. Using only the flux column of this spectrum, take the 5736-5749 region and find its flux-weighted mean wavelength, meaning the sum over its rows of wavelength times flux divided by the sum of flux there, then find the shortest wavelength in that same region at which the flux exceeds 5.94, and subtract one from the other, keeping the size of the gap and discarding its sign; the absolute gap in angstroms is 6.0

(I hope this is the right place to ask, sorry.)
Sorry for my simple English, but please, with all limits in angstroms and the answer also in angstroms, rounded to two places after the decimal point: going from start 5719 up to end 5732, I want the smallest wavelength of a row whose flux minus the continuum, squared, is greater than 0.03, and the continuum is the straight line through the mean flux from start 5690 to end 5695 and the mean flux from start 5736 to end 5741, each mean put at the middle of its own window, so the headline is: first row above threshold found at 5728.74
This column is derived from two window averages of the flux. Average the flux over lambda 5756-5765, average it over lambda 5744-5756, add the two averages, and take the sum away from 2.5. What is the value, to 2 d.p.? -9.79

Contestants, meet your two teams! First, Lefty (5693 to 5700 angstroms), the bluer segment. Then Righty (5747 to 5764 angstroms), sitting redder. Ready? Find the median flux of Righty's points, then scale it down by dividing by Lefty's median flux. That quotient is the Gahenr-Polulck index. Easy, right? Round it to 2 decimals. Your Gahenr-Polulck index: 0.99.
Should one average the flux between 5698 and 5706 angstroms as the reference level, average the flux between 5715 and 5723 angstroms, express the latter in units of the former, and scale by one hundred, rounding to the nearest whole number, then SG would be 101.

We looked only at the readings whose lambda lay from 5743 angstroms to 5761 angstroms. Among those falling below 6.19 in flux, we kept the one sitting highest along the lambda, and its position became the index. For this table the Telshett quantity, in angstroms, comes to 5760.48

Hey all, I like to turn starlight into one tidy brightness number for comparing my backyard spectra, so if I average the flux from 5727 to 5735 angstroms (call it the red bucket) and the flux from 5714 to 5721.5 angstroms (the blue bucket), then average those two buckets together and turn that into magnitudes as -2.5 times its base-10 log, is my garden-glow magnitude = -1.94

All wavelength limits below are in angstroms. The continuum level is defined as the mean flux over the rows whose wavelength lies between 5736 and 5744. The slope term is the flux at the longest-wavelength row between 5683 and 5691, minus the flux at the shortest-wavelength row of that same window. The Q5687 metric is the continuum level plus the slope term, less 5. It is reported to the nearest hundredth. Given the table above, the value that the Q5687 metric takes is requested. 1.37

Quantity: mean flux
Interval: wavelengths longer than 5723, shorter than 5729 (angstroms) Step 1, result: 6.18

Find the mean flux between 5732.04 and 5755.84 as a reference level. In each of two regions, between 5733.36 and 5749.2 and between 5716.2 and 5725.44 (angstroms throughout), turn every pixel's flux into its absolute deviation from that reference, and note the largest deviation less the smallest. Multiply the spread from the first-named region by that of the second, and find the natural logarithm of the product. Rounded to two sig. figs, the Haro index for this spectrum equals -2.5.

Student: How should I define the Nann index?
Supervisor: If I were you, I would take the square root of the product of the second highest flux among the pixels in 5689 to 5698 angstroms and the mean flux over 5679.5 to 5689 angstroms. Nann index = 6.11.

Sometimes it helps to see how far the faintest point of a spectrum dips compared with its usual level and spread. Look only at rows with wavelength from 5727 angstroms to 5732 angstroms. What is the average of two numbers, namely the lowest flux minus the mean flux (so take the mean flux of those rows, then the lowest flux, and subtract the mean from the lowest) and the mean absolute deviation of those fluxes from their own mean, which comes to -0.03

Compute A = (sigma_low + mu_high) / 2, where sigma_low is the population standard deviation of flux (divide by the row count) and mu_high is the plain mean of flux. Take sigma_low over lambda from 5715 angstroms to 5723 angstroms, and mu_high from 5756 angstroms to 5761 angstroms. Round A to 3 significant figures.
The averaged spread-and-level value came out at 3.18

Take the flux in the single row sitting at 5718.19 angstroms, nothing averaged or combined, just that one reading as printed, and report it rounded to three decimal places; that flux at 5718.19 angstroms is 6.042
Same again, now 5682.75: 5.956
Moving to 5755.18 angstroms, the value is 6.203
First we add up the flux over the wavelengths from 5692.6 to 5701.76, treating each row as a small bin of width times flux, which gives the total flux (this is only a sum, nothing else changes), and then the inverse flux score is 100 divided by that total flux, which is 1.76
